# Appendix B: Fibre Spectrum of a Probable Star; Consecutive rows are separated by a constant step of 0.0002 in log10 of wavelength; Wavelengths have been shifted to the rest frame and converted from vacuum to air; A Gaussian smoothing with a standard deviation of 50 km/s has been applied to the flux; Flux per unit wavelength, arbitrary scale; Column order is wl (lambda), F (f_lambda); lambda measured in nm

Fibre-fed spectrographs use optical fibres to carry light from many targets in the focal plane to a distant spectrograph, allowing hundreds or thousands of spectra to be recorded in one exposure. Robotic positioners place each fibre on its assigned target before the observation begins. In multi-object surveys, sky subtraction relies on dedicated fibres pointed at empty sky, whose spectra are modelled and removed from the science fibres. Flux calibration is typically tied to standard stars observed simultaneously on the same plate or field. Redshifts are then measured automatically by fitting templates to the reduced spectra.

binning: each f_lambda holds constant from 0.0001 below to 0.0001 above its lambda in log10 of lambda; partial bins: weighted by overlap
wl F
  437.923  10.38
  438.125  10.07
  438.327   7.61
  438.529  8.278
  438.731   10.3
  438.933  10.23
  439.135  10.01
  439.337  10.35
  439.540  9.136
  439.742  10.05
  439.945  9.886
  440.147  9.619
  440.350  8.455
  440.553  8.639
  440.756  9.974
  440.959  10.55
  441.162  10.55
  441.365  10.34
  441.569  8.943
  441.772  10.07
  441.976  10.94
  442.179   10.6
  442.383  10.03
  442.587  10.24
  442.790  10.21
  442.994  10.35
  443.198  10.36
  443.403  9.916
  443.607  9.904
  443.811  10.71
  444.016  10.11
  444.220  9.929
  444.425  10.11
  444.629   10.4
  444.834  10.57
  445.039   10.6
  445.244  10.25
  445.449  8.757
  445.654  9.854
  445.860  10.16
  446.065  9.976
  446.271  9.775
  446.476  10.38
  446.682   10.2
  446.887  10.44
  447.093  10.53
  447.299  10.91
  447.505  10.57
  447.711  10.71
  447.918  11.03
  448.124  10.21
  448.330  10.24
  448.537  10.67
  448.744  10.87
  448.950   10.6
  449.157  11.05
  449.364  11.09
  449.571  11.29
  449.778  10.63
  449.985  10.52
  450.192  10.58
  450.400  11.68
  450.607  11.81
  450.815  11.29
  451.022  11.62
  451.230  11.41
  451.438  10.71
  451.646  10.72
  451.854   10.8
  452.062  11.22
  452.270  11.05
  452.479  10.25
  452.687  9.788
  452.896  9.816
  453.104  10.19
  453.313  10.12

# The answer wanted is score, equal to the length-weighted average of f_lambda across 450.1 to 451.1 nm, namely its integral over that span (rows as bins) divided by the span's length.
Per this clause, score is 11.4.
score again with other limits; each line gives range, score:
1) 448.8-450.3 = 10.8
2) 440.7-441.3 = 10.4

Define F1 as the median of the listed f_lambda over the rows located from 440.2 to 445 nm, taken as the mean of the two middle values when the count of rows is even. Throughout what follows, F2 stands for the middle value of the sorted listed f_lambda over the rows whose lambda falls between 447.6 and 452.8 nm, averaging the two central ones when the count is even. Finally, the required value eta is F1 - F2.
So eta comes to -0.6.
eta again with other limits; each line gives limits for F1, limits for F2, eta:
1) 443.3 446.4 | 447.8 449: -0.5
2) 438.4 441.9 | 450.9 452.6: -0.9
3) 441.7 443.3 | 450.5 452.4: -0.9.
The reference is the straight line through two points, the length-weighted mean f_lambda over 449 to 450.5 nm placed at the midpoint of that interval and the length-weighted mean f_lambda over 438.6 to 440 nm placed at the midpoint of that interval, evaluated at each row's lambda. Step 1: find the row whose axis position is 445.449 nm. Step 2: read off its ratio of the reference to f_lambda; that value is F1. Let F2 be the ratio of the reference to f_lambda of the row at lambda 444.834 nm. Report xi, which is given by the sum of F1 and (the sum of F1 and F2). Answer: 3.4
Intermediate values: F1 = 1.20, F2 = 0.99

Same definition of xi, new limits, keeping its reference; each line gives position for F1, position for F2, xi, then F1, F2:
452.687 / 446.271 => 3.4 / 1.15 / 1.09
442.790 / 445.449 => 3.2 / 1.01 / 1.20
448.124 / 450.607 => 3.1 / 1.06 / 0.93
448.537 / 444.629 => 3.0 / 1.02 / 1.01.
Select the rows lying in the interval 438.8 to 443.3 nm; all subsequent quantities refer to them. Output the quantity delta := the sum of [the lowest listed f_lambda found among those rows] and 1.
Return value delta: 9.5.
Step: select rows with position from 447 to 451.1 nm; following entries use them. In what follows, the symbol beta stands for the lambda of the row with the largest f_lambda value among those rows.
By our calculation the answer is 450.607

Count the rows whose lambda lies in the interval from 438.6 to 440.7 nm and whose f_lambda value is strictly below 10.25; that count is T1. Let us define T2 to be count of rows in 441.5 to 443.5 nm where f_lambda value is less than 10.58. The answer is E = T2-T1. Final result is 0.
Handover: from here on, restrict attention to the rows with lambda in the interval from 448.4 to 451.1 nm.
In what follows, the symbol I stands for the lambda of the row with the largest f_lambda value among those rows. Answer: 450.607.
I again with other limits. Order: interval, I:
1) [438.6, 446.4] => 441.976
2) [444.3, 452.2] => 450.607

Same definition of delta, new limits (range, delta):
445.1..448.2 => 9.8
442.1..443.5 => 10.9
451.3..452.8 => 10.8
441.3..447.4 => 9.8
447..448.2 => 11.2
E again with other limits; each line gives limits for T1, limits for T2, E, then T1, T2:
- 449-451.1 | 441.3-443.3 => 8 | 0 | 8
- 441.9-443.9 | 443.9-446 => 4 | 5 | 9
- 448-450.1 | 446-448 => 5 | 2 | 7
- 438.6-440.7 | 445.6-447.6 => 1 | 8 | 9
